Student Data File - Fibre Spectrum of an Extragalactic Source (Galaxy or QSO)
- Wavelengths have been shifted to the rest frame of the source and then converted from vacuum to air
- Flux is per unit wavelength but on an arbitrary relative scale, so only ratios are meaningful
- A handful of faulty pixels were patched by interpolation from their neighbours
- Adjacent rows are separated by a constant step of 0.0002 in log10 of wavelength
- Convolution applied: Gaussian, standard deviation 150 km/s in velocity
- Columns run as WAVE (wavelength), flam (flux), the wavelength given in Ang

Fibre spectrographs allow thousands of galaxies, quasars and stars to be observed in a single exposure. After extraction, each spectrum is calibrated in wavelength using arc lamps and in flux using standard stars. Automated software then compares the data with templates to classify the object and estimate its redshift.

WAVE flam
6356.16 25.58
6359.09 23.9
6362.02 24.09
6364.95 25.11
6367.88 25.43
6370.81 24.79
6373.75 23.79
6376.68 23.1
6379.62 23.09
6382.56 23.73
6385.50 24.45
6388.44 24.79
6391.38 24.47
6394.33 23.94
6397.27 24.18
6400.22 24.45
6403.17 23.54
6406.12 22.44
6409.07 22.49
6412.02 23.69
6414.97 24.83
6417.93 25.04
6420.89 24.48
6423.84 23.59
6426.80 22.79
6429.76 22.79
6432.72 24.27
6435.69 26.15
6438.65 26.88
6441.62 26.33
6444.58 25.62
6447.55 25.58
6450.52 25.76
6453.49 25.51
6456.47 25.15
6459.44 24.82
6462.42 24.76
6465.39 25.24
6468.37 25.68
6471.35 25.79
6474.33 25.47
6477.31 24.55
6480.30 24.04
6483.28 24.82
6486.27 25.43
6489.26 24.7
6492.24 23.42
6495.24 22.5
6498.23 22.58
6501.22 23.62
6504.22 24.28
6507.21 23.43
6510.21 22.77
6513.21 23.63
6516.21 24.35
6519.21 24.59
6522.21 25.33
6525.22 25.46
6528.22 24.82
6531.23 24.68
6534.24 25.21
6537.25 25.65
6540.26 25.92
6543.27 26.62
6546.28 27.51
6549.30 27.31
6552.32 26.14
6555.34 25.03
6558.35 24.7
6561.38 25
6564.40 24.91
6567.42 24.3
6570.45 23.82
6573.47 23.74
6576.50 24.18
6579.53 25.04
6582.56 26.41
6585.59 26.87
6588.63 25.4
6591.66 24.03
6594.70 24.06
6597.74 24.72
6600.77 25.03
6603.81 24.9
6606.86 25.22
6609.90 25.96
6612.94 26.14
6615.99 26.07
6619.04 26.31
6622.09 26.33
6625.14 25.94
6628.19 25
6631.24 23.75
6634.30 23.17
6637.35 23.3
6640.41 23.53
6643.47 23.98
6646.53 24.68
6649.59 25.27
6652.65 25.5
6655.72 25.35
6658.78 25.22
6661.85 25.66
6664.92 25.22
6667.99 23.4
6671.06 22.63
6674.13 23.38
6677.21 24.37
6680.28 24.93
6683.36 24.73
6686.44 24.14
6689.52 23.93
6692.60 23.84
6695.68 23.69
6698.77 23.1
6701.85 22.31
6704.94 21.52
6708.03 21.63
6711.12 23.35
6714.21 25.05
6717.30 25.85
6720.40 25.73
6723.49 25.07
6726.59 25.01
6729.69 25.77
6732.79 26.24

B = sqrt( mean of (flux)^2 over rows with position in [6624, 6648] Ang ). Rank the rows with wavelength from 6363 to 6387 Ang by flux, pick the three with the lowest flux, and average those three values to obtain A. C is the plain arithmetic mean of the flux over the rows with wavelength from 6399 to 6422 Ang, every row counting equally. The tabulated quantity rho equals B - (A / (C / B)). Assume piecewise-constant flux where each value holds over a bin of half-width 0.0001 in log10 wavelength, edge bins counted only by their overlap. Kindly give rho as 0.6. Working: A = 23.3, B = 24.2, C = 23.9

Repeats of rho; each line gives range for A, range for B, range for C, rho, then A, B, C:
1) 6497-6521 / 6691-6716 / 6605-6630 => 2.6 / 22.9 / 23.1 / 25.9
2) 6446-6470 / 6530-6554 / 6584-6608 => 0.1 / 24.9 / 26.1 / 25.0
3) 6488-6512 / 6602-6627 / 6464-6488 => 2.6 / 22.6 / 25.9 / 25.1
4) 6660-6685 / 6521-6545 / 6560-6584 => 1.6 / 23.1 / 25.5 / 24.7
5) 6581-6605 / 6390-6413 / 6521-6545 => 1.1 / 24.3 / 23.7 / 25.5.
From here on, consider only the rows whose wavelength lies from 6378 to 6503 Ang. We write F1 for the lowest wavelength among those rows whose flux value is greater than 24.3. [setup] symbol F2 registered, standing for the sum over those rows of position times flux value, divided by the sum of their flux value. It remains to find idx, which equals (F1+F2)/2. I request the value 6413.0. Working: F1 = 6385.50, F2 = 6440.5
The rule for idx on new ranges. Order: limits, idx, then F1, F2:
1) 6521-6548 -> 6528.3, 6522.21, 6534.4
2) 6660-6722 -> 6676.4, 6661.85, 6691.0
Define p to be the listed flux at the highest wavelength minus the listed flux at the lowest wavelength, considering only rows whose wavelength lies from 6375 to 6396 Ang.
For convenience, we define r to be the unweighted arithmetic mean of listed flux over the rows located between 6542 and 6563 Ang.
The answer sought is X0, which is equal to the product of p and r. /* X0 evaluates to 22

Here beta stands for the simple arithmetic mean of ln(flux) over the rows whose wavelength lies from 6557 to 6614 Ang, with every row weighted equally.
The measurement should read 3.22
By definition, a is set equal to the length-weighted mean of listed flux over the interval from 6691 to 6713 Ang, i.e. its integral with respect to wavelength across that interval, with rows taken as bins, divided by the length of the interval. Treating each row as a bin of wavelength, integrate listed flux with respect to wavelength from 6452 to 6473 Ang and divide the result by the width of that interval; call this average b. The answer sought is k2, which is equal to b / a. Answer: 1.11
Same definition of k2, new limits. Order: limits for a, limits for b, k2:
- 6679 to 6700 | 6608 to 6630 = 1.08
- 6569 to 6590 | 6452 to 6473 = 1.01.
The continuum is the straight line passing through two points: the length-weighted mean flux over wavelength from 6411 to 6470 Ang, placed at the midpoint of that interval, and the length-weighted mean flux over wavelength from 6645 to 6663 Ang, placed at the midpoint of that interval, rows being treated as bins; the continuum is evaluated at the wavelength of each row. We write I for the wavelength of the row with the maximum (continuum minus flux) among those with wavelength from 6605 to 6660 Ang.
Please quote 6634.30 Ang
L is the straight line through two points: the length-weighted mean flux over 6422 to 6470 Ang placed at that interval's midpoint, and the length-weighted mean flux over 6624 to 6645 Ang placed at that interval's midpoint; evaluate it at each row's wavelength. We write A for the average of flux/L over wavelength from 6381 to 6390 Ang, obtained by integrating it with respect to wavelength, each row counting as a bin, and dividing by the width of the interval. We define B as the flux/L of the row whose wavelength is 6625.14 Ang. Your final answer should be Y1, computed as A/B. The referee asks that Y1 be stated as 0.89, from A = 0.96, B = 1.08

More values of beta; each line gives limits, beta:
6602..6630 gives 3.25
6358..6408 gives 3.18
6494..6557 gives 3.21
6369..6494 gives 3.20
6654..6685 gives 3.20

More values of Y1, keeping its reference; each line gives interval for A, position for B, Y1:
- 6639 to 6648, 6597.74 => 0.98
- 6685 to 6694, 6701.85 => 1.07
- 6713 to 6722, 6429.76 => 1.19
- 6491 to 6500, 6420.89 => 0.95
